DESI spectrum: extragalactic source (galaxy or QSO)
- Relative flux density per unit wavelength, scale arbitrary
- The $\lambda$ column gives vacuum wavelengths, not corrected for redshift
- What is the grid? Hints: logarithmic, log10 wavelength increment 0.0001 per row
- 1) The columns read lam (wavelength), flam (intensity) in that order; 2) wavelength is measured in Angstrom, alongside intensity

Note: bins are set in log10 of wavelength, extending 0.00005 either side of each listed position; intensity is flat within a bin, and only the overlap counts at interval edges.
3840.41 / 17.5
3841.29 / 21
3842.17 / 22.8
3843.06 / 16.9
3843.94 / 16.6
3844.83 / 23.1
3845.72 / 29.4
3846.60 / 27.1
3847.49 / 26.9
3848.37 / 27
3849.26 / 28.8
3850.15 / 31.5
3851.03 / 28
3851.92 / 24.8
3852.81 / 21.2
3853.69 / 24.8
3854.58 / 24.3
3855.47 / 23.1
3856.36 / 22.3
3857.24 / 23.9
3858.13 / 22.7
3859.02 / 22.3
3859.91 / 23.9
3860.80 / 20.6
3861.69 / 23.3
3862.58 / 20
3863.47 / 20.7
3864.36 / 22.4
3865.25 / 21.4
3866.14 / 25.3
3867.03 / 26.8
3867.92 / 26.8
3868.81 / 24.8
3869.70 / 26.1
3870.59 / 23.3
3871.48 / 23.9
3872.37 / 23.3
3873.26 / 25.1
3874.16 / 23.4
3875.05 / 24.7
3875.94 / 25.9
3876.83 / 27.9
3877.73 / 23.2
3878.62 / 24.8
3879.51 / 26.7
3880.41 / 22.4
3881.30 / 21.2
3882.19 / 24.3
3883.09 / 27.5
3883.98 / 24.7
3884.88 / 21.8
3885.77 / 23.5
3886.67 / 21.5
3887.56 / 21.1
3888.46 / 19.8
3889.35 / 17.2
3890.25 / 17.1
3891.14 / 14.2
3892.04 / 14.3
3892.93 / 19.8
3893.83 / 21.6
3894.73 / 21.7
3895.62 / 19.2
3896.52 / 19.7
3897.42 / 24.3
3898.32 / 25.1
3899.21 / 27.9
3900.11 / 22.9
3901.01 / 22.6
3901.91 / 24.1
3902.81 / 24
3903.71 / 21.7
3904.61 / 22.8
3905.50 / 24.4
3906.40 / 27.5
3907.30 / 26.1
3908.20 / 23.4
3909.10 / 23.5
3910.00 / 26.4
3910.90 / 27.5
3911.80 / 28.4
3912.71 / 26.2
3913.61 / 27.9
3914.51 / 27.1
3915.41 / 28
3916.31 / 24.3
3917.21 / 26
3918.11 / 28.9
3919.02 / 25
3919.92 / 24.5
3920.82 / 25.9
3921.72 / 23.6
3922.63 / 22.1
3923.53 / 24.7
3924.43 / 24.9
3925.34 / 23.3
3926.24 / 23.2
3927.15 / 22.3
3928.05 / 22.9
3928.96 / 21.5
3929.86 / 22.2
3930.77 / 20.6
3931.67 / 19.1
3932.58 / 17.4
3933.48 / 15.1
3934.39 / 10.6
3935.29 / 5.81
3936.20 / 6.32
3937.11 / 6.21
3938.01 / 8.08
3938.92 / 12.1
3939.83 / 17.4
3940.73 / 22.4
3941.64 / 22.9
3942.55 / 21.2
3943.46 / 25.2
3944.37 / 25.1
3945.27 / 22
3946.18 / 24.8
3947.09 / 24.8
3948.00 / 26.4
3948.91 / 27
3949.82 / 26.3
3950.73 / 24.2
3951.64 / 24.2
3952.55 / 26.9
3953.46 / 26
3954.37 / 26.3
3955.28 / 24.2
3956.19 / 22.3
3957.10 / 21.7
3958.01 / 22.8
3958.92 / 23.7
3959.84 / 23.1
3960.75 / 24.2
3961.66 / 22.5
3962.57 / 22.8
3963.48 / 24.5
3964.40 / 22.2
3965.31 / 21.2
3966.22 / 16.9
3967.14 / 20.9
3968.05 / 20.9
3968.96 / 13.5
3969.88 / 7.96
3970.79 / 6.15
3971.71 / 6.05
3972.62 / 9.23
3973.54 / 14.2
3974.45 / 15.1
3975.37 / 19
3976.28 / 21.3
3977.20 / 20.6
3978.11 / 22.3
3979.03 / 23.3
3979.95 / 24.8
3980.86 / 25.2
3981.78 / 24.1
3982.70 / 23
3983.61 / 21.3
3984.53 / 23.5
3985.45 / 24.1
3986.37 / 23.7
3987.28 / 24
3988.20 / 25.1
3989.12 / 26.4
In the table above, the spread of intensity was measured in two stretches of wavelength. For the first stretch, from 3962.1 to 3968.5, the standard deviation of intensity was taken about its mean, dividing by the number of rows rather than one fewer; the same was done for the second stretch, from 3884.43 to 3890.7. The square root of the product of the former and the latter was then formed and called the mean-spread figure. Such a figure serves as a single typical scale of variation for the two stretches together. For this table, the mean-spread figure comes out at 2.2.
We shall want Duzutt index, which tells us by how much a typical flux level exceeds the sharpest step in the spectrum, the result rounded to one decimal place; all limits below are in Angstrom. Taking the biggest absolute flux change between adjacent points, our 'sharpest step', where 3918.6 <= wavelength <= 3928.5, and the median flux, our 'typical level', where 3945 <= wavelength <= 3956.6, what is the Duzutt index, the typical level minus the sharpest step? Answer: 22.2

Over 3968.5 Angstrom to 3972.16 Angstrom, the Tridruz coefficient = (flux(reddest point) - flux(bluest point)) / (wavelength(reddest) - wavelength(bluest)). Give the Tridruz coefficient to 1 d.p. -2.7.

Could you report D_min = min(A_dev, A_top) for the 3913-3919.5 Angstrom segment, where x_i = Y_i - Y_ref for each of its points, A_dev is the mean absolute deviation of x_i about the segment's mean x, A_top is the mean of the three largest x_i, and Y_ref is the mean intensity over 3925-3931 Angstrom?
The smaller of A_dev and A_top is 1.41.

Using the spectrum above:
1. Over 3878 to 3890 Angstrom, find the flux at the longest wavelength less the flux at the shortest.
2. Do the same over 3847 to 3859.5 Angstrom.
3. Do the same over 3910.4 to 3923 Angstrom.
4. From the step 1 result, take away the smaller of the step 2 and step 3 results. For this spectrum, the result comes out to -2.2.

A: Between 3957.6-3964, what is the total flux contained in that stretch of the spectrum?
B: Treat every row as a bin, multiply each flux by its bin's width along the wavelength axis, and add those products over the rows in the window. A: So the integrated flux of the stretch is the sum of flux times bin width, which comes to 149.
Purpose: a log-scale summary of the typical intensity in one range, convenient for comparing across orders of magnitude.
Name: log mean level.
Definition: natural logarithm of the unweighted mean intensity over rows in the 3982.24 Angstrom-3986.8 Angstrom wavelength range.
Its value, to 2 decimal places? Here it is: 3.14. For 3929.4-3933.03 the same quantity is 2.99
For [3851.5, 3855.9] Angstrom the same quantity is 3.16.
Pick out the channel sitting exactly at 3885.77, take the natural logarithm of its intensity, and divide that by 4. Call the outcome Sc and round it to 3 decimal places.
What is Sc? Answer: 0.789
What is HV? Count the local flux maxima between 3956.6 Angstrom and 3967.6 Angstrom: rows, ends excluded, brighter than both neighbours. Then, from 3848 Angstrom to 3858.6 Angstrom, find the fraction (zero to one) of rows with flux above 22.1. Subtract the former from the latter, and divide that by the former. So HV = -0.69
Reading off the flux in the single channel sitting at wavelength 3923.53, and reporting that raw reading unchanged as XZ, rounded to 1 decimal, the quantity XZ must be 24.7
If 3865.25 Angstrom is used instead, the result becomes 21.4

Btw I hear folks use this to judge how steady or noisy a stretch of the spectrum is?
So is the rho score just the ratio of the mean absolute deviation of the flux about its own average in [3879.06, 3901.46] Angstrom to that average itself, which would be 0.12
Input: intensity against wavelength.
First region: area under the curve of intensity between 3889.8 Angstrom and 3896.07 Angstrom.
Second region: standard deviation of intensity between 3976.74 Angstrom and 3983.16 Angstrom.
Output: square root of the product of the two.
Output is 13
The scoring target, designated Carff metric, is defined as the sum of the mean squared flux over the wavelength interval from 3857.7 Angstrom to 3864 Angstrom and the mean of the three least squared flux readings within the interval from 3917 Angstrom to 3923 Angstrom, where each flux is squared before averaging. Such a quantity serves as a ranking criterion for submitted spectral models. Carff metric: 1031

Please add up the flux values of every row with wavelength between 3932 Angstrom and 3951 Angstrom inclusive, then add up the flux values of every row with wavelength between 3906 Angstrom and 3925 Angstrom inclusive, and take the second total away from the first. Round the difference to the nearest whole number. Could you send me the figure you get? -151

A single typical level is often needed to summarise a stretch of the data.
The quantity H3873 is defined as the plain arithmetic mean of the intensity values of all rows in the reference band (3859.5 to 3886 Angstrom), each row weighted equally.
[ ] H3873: 24.0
